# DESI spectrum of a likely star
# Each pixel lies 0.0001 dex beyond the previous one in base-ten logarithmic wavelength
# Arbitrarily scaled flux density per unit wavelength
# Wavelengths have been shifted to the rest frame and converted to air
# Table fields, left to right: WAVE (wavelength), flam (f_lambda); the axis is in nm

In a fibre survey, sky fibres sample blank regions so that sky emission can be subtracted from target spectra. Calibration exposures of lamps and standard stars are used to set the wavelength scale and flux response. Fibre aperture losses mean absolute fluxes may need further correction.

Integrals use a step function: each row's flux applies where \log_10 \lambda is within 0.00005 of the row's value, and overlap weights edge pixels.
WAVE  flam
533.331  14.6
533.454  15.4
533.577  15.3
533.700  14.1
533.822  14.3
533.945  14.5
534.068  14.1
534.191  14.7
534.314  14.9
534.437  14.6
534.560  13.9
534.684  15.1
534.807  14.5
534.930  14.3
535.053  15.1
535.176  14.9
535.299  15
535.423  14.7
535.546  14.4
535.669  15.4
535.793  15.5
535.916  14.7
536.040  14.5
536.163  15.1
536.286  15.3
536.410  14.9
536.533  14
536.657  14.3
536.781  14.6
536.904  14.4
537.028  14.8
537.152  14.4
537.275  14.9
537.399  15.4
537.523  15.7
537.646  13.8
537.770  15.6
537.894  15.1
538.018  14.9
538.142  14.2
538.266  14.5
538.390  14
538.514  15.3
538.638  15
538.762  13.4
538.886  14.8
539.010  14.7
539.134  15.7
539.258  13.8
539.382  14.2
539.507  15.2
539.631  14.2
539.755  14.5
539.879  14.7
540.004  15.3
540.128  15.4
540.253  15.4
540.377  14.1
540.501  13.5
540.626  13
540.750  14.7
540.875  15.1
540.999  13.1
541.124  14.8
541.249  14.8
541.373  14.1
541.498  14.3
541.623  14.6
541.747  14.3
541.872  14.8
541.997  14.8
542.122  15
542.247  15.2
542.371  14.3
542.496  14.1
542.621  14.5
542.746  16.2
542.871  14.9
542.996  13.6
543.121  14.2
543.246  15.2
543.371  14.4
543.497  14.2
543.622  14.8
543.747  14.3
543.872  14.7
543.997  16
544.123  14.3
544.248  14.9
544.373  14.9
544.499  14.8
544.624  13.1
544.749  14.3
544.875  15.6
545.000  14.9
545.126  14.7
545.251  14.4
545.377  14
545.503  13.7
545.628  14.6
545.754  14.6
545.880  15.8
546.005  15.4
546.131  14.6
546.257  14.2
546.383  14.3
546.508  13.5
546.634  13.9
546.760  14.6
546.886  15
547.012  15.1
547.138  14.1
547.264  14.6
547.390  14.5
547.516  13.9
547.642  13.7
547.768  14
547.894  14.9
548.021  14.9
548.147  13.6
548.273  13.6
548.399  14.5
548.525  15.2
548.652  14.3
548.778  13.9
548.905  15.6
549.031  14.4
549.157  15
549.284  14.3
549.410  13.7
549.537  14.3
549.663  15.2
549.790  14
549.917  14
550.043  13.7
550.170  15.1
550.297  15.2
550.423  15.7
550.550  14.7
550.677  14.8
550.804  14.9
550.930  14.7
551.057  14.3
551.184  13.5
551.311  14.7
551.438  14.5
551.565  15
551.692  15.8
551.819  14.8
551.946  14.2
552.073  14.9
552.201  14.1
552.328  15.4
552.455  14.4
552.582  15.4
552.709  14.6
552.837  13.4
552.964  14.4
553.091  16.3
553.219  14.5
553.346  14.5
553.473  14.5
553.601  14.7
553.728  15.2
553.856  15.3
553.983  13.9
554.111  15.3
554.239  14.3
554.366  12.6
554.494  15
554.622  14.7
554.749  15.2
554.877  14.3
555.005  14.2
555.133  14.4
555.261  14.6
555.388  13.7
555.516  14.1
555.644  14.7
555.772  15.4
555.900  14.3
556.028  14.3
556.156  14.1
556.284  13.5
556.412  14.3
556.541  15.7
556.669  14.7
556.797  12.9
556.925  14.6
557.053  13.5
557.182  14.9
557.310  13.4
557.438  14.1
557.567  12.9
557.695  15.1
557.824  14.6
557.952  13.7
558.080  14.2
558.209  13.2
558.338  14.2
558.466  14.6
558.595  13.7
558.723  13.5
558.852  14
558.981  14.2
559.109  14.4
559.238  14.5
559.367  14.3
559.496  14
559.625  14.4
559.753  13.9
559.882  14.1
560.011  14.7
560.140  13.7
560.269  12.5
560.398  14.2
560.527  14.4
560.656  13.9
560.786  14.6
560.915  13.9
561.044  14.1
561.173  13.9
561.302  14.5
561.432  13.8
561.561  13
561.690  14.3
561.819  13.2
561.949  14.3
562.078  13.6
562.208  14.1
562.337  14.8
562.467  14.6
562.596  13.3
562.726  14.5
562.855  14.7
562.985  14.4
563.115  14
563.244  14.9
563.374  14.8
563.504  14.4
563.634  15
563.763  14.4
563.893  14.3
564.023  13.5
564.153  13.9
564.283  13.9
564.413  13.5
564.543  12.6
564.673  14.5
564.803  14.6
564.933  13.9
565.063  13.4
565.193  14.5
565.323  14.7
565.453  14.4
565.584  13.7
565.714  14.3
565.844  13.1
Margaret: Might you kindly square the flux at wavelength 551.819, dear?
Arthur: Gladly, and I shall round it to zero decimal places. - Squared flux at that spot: 219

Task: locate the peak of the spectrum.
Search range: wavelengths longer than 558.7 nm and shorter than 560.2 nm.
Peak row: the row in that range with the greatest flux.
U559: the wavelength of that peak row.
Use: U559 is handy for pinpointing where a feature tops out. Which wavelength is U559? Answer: 560.011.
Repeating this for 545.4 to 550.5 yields 545.880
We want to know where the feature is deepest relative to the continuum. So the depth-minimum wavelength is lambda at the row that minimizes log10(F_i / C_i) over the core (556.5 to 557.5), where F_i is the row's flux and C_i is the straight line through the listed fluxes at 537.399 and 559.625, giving 556.797 nm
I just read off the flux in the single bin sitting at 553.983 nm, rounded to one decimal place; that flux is 13.9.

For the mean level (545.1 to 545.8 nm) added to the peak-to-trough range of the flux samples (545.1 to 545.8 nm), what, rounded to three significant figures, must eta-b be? 15.3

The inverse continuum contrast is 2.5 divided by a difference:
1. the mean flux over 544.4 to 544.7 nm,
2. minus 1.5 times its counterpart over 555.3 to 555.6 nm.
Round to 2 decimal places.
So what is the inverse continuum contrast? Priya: -0.36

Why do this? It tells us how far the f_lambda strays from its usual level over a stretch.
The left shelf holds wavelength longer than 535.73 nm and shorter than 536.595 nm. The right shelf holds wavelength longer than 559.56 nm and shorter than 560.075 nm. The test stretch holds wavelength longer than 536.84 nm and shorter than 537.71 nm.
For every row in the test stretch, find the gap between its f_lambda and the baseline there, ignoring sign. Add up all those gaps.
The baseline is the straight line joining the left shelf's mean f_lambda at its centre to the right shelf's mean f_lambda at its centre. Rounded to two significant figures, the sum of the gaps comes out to 3.4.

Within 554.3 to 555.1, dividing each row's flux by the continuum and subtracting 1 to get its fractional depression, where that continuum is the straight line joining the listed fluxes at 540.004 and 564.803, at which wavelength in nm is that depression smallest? 554.366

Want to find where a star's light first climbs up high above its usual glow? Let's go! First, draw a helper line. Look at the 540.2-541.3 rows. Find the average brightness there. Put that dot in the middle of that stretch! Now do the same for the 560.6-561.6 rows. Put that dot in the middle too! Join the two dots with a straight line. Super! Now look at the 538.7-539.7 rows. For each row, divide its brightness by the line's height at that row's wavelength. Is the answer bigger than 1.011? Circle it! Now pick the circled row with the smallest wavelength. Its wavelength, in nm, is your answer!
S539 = 538.886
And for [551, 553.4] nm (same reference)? 551.057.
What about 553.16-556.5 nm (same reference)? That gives 553.219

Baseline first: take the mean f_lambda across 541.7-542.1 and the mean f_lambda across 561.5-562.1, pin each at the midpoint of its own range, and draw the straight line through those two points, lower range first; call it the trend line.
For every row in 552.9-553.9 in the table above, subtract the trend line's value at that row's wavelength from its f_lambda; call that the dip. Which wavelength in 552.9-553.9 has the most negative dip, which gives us 552.964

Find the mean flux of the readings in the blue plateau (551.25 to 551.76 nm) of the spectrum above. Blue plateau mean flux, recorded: 15.0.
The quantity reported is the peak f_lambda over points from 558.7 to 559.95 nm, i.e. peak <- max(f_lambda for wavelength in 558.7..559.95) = 14.5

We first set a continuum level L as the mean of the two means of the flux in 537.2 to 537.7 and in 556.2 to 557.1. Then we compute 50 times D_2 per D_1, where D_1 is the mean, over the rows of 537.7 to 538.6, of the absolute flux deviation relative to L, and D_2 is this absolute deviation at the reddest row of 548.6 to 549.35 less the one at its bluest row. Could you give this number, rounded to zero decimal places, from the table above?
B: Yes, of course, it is 0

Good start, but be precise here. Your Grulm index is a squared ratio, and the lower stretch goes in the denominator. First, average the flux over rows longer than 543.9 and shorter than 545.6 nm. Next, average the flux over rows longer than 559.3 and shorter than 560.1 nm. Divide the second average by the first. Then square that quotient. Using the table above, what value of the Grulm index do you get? 0.95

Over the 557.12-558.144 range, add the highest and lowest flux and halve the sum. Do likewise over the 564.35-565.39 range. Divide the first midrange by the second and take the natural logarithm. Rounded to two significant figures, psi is 0.025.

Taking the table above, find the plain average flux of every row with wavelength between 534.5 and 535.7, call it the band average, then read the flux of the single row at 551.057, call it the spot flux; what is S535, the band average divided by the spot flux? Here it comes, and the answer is 1.03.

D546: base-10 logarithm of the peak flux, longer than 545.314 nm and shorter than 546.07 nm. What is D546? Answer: 1.20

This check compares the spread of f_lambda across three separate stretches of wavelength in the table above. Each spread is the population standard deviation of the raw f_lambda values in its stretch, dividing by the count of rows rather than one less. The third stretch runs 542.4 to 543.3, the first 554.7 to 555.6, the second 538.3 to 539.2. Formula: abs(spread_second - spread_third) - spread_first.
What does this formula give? -0.359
